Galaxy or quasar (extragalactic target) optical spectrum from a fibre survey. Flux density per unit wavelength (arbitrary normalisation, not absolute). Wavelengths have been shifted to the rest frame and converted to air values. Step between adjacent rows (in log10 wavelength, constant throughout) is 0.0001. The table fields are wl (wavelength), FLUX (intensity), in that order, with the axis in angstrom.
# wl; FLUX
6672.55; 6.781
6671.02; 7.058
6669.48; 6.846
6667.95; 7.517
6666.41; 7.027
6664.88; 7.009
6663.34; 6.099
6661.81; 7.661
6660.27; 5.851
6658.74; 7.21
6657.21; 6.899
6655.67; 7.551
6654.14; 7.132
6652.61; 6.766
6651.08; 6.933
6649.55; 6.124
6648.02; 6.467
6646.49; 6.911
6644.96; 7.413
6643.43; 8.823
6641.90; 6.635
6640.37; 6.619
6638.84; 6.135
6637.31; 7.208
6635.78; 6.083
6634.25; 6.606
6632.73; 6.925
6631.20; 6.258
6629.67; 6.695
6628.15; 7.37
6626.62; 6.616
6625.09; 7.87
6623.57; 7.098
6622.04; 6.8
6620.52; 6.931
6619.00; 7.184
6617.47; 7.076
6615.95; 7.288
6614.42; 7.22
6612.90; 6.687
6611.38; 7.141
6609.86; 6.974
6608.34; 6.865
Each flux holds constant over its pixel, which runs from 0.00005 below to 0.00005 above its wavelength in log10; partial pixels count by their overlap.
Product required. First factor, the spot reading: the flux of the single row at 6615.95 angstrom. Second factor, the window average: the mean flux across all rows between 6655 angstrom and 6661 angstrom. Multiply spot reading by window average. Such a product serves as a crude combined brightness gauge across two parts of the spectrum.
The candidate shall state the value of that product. 50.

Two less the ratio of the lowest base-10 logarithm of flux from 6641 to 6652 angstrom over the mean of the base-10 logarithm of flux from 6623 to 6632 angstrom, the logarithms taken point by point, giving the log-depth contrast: 1.07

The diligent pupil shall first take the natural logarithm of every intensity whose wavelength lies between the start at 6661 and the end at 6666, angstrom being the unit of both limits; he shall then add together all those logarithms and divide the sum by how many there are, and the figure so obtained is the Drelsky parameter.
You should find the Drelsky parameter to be 1.93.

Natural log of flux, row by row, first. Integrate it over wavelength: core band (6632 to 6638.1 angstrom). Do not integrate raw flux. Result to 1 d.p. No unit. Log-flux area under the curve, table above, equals 11.6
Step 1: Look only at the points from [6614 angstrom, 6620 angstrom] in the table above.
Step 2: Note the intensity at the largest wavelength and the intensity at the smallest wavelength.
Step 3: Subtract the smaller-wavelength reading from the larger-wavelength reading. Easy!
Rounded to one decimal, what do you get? 0.0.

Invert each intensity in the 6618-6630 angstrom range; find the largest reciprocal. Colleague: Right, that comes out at 0.151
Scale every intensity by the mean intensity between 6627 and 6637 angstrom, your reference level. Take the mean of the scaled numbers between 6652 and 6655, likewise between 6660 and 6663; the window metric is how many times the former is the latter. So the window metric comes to 1.03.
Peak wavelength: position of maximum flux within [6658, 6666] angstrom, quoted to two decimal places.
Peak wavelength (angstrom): 6661.81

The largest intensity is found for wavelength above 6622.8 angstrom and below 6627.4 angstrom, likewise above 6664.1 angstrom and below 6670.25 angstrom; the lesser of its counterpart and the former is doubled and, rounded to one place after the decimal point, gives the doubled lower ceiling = 15.0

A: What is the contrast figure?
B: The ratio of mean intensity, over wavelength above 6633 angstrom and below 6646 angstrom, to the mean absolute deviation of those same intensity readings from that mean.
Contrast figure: 11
